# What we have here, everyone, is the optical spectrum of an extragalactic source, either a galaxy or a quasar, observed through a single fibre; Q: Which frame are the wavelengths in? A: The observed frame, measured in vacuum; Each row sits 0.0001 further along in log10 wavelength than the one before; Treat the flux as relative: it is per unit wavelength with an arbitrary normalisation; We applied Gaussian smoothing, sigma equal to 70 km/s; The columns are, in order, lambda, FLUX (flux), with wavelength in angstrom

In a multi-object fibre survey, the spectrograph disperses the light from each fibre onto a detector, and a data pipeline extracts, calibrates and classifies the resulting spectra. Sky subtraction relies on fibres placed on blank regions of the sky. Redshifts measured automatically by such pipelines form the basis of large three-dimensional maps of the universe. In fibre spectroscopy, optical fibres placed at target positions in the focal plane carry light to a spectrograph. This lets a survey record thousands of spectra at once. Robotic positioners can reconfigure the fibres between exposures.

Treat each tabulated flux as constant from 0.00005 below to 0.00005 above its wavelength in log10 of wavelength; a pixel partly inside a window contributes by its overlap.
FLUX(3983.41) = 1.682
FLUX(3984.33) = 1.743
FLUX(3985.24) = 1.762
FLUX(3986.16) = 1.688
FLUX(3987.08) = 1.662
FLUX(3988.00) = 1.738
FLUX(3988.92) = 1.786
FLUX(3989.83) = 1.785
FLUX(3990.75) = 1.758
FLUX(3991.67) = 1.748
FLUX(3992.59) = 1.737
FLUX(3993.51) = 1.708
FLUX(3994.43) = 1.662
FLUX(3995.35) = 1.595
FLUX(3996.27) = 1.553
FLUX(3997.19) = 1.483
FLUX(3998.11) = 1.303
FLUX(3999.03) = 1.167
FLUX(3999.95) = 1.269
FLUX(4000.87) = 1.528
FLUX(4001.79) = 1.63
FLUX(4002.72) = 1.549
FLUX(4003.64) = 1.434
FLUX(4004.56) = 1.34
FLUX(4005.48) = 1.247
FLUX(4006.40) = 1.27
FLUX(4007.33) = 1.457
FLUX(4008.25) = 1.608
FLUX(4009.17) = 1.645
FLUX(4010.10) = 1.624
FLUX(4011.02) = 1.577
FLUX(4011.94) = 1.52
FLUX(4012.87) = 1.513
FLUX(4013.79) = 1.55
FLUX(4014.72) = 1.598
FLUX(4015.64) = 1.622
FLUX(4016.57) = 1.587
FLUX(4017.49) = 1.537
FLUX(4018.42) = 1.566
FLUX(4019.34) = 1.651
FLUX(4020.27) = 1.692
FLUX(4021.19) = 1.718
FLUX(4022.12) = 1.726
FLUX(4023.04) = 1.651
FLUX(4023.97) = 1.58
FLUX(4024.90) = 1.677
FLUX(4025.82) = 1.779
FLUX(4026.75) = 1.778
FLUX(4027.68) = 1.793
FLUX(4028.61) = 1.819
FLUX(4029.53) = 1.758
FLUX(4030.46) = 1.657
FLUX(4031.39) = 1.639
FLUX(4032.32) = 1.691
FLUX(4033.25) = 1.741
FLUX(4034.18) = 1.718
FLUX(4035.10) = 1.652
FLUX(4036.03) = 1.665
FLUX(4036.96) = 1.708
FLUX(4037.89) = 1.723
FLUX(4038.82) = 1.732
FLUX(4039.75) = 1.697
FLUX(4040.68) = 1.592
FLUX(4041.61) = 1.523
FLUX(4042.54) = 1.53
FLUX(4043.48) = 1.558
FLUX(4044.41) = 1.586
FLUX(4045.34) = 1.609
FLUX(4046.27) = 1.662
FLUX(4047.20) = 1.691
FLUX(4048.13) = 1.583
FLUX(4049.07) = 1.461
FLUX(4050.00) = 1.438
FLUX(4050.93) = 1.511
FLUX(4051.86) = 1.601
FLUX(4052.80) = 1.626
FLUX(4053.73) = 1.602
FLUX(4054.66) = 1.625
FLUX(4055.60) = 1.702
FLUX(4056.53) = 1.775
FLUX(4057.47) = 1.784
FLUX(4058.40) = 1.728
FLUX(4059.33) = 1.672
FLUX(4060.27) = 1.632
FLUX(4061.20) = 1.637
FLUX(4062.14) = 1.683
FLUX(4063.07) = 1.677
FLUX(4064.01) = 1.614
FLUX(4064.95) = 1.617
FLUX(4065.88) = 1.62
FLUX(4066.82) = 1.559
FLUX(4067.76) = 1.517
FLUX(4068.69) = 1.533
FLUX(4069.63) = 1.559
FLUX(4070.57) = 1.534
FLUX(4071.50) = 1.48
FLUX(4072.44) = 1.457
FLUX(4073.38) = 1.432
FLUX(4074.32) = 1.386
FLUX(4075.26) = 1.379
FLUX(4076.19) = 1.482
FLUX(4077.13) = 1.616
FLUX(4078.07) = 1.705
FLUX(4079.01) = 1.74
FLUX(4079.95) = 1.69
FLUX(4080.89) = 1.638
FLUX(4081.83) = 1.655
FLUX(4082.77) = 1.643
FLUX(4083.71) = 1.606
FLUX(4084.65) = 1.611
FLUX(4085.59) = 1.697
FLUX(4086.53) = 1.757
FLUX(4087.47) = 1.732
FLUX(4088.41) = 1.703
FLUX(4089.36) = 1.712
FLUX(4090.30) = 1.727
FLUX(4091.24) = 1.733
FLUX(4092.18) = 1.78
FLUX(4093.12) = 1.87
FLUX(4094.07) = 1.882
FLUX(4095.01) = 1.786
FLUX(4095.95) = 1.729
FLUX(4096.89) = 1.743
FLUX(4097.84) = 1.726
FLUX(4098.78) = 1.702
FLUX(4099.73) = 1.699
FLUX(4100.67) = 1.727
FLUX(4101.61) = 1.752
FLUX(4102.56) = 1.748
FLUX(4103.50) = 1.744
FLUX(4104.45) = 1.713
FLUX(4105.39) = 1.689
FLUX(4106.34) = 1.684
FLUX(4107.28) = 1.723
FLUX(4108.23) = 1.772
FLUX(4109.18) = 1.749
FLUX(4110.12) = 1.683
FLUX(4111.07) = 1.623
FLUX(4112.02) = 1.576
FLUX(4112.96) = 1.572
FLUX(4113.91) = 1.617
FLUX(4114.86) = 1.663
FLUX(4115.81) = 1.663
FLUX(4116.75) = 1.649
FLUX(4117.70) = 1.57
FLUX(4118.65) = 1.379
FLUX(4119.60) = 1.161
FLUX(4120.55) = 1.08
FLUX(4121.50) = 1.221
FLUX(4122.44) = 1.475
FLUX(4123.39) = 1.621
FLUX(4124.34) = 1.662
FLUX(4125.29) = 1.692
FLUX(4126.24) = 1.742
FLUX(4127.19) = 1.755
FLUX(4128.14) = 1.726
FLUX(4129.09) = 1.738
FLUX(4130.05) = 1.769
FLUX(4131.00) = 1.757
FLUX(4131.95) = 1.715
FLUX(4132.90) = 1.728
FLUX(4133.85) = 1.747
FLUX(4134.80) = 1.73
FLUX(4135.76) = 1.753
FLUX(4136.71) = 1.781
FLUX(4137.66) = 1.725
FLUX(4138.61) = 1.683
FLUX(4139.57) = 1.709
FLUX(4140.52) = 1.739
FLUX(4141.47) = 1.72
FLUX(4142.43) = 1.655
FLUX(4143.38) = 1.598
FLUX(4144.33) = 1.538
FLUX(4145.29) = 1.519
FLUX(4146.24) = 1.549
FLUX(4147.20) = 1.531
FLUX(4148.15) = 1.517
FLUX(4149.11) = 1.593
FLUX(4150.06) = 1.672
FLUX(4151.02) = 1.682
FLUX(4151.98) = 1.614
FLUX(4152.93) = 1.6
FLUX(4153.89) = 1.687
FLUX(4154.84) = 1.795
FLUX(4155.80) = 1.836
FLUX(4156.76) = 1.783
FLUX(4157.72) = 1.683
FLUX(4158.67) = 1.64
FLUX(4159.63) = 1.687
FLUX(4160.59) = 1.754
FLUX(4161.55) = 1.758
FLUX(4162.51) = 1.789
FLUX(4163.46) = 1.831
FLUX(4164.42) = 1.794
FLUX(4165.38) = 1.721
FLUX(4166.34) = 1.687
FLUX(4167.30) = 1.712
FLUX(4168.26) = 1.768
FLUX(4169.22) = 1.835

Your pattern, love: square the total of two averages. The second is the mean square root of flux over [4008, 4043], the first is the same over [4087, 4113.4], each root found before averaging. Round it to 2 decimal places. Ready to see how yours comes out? 6.75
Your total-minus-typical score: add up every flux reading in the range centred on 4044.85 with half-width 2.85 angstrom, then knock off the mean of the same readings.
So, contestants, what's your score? 8.0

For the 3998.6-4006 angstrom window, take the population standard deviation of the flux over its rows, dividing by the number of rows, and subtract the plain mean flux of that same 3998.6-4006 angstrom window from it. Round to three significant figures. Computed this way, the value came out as -1.24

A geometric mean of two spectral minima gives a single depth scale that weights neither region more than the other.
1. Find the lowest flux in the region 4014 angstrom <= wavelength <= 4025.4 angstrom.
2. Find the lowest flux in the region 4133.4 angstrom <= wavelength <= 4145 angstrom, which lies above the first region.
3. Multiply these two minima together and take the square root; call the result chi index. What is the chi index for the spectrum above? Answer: 1.54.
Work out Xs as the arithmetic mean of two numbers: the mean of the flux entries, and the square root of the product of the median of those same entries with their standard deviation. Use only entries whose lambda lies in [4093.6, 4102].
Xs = 1.03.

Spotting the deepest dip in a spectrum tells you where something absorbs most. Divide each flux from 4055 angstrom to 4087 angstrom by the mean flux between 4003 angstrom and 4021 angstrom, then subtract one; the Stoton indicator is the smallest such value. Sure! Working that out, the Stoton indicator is -0.10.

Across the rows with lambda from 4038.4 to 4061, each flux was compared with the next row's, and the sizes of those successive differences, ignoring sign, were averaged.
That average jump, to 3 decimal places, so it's 0.051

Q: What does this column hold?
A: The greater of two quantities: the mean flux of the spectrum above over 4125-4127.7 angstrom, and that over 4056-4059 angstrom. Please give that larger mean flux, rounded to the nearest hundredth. 1.76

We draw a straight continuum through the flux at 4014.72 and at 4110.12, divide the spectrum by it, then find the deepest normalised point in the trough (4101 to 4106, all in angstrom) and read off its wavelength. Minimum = 4105.39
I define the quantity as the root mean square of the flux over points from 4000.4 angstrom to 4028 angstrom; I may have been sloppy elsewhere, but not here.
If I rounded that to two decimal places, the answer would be 1.59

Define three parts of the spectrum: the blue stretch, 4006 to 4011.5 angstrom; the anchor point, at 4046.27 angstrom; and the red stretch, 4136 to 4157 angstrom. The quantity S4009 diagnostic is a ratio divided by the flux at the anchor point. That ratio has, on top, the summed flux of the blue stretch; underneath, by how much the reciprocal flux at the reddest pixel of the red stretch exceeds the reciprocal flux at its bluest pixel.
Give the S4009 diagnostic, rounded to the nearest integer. -8771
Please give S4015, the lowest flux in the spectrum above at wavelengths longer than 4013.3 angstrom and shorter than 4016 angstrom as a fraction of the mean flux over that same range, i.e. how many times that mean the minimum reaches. 0.975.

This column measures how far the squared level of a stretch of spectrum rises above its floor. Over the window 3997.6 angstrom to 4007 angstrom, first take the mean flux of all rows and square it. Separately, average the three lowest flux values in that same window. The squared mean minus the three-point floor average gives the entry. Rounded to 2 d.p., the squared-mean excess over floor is 0.66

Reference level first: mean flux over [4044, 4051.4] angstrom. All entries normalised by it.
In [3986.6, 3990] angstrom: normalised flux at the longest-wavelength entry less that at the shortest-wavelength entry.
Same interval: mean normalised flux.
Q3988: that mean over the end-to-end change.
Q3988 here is 14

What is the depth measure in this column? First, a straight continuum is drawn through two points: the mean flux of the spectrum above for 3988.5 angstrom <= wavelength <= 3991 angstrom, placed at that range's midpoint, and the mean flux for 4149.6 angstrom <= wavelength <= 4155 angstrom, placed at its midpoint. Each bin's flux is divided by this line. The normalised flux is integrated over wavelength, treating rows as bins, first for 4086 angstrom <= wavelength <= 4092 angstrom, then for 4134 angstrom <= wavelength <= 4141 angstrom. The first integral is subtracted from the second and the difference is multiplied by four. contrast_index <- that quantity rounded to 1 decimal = 4.7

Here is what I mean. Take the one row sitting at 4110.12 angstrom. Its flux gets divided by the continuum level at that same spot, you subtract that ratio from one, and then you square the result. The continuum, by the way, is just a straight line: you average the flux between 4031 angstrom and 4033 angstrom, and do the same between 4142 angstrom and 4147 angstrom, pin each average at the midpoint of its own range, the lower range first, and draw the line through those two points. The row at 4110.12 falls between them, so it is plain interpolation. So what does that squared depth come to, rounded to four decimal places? 0.0027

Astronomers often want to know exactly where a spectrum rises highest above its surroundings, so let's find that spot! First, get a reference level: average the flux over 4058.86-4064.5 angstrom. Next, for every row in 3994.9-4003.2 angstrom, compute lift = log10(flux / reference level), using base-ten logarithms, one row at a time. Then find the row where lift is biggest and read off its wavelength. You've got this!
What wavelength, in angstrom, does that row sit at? 4001.79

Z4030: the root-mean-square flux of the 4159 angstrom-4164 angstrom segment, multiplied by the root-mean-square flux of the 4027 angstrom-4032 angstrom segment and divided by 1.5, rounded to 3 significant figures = 2.04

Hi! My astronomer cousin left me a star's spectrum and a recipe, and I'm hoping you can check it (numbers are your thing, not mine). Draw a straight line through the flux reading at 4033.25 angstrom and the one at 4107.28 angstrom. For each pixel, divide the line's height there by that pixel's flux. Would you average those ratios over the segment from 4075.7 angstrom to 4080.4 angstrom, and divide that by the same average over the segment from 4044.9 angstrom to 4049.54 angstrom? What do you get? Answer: 0.97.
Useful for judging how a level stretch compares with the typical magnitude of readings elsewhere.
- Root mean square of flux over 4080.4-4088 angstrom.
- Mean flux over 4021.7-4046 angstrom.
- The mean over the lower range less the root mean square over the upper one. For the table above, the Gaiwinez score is 0.01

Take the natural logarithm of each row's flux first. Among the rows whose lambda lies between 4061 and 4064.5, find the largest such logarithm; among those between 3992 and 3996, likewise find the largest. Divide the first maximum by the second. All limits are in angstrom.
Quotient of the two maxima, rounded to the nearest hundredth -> 0.94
